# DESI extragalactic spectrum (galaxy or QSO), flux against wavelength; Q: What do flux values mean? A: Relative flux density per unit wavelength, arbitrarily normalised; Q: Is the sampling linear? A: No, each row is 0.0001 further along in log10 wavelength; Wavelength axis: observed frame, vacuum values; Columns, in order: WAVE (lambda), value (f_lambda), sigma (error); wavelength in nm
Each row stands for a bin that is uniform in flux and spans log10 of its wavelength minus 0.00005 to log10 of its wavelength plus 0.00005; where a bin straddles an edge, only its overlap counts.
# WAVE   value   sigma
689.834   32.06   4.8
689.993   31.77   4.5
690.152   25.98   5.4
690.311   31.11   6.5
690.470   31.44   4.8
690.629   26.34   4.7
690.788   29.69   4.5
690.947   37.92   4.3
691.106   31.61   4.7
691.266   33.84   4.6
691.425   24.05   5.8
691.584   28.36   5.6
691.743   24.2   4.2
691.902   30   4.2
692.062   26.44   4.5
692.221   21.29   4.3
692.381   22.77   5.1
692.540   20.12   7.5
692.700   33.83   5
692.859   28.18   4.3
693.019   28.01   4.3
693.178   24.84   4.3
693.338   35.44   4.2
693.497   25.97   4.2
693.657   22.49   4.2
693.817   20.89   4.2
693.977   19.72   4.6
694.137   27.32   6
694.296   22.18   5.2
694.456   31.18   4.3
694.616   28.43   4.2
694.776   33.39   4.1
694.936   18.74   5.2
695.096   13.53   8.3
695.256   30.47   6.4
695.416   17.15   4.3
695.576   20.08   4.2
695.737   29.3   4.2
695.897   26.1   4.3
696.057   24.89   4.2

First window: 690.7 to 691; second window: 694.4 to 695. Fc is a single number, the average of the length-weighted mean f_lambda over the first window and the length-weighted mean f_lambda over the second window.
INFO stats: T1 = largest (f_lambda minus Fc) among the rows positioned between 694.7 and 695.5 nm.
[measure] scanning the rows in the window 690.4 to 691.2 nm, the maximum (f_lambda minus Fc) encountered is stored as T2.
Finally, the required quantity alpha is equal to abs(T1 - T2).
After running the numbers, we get 4.5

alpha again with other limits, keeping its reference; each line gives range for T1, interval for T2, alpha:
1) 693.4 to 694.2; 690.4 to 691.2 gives 10.6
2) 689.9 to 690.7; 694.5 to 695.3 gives 1.6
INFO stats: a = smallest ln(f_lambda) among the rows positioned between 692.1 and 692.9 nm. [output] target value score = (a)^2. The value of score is 9.0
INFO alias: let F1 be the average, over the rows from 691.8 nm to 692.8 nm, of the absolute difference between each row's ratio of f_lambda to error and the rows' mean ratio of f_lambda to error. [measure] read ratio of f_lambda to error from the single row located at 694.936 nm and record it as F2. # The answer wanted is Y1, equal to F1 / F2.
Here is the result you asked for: 0.36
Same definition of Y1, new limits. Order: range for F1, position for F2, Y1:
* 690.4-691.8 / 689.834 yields 0.15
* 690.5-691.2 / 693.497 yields 0.15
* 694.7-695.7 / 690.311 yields 0.29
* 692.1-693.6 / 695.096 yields 0.73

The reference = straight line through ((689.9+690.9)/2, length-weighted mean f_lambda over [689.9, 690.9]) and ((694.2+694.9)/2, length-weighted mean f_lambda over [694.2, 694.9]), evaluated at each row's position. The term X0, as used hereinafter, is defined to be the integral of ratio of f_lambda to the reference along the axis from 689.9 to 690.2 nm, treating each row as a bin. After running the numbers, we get 0.29 nm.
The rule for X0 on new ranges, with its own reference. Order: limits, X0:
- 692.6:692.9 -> 0.32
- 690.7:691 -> 0.34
